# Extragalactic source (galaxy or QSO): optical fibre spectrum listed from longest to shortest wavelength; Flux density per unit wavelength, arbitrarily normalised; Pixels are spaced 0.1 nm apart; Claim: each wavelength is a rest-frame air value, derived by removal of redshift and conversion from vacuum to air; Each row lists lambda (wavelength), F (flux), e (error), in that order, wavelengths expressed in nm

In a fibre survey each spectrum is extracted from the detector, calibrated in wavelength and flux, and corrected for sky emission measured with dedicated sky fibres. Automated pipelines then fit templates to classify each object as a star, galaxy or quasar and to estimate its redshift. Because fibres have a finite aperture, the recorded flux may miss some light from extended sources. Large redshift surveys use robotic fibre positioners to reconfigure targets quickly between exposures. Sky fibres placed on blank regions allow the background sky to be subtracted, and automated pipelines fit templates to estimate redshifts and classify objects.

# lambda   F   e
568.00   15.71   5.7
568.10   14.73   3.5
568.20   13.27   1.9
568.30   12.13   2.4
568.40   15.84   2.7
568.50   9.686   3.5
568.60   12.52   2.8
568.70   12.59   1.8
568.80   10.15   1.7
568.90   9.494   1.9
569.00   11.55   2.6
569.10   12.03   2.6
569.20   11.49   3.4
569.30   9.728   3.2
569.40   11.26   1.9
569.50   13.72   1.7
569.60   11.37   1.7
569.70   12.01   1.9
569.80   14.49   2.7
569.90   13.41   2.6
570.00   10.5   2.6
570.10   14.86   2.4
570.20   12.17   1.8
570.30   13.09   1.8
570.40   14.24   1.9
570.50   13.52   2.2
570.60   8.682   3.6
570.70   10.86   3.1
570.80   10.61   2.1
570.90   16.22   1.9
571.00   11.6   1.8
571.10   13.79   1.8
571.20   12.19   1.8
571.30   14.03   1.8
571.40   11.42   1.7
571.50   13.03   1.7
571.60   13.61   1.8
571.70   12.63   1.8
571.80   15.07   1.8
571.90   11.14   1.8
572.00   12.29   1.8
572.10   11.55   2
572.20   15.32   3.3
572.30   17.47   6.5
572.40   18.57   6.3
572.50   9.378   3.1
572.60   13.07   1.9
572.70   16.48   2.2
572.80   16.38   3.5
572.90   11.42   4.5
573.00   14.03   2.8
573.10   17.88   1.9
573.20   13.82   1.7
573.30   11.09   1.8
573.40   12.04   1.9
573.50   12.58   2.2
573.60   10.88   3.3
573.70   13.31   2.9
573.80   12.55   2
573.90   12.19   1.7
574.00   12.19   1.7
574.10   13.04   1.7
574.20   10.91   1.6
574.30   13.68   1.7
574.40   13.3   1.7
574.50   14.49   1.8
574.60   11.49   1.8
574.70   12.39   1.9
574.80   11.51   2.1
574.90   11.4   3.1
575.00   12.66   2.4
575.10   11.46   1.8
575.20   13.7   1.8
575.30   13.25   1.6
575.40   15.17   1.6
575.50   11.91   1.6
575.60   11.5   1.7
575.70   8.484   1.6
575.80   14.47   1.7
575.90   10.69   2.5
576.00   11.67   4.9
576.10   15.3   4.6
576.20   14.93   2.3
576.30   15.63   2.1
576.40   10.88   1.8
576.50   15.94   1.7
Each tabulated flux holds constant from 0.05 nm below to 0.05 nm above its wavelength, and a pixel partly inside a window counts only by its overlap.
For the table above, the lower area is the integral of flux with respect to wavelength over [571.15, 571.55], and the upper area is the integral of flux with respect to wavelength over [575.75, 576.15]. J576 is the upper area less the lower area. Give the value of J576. 0.1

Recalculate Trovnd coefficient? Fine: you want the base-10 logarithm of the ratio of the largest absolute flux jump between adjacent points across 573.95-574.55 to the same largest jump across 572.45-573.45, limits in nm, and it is -0.25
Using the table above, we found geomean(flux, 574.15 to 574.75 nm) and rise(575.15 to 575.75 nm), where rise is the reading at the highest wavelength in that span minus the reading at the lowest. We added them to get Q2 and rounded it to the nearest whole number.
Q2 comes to 7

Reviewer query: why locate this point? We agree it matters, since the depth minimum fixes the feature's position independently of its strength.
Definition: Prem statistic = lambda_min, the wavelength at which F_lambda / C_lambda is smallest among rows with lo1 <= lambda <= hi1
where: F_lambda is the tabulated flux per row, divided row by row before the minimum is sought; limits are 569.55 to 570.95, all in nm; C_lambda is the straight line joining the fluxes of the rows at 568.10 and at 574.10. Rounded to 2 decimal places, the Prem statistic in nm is 570.60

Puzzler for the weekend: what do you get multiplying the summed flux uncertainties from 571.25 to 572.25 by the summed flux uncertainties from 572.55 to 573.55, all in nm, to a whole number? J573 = 476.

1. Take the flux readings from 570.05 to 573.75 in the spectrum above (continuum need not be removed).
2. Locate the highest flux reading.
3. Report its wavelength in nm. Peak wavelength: 572.40 nm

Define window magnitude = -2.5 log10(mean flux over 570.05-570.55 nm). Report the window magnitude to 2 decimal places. -2.83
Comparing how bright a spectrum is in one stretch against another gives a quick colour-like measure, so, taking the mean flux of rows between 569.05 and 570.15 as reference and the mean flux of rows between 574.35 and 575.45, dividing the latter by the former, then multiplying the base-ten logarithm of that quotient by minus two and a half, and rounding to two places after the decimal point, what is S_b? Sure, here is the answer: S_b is -0.05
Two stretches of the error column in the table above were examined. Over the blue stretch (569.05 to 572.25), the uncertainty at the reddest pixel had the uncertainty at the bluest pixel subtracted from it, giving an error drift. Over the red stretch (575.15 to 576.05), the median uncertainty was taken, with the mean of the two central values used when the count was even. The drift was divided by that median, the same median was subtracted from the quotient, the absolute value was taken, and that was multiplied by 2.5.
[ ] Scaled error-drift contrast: 3.2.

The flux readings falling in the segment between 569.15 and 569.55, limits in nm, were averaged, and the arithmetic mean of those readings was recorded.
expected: 11.5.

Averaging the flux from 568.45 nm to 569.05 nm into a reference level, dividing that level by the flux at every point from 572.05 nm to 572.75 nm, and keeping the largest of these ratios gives 1.17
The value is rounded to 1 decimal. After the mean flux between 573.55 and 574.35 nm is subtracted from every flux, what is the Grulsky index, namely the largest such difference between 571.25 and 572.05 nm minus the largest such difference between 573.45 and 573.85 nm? 1.8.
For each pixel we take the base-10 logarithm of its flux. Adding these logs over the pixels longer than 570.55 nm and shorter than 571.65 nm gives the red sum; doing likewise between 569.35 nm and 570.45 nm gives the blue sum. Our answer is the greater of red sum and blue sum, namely 12.2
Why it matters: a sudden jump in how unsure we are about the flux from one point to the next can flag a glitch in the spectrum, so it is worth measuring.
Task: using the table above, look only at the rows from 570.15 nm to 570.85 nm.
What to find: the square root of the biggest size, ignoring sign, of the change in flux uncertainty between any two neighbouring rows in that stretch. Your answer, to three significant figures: 1.18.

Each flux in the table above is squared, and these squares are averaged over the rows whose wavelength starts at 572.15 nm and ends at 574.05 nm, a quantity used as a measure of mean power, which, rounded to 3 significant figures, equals 195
